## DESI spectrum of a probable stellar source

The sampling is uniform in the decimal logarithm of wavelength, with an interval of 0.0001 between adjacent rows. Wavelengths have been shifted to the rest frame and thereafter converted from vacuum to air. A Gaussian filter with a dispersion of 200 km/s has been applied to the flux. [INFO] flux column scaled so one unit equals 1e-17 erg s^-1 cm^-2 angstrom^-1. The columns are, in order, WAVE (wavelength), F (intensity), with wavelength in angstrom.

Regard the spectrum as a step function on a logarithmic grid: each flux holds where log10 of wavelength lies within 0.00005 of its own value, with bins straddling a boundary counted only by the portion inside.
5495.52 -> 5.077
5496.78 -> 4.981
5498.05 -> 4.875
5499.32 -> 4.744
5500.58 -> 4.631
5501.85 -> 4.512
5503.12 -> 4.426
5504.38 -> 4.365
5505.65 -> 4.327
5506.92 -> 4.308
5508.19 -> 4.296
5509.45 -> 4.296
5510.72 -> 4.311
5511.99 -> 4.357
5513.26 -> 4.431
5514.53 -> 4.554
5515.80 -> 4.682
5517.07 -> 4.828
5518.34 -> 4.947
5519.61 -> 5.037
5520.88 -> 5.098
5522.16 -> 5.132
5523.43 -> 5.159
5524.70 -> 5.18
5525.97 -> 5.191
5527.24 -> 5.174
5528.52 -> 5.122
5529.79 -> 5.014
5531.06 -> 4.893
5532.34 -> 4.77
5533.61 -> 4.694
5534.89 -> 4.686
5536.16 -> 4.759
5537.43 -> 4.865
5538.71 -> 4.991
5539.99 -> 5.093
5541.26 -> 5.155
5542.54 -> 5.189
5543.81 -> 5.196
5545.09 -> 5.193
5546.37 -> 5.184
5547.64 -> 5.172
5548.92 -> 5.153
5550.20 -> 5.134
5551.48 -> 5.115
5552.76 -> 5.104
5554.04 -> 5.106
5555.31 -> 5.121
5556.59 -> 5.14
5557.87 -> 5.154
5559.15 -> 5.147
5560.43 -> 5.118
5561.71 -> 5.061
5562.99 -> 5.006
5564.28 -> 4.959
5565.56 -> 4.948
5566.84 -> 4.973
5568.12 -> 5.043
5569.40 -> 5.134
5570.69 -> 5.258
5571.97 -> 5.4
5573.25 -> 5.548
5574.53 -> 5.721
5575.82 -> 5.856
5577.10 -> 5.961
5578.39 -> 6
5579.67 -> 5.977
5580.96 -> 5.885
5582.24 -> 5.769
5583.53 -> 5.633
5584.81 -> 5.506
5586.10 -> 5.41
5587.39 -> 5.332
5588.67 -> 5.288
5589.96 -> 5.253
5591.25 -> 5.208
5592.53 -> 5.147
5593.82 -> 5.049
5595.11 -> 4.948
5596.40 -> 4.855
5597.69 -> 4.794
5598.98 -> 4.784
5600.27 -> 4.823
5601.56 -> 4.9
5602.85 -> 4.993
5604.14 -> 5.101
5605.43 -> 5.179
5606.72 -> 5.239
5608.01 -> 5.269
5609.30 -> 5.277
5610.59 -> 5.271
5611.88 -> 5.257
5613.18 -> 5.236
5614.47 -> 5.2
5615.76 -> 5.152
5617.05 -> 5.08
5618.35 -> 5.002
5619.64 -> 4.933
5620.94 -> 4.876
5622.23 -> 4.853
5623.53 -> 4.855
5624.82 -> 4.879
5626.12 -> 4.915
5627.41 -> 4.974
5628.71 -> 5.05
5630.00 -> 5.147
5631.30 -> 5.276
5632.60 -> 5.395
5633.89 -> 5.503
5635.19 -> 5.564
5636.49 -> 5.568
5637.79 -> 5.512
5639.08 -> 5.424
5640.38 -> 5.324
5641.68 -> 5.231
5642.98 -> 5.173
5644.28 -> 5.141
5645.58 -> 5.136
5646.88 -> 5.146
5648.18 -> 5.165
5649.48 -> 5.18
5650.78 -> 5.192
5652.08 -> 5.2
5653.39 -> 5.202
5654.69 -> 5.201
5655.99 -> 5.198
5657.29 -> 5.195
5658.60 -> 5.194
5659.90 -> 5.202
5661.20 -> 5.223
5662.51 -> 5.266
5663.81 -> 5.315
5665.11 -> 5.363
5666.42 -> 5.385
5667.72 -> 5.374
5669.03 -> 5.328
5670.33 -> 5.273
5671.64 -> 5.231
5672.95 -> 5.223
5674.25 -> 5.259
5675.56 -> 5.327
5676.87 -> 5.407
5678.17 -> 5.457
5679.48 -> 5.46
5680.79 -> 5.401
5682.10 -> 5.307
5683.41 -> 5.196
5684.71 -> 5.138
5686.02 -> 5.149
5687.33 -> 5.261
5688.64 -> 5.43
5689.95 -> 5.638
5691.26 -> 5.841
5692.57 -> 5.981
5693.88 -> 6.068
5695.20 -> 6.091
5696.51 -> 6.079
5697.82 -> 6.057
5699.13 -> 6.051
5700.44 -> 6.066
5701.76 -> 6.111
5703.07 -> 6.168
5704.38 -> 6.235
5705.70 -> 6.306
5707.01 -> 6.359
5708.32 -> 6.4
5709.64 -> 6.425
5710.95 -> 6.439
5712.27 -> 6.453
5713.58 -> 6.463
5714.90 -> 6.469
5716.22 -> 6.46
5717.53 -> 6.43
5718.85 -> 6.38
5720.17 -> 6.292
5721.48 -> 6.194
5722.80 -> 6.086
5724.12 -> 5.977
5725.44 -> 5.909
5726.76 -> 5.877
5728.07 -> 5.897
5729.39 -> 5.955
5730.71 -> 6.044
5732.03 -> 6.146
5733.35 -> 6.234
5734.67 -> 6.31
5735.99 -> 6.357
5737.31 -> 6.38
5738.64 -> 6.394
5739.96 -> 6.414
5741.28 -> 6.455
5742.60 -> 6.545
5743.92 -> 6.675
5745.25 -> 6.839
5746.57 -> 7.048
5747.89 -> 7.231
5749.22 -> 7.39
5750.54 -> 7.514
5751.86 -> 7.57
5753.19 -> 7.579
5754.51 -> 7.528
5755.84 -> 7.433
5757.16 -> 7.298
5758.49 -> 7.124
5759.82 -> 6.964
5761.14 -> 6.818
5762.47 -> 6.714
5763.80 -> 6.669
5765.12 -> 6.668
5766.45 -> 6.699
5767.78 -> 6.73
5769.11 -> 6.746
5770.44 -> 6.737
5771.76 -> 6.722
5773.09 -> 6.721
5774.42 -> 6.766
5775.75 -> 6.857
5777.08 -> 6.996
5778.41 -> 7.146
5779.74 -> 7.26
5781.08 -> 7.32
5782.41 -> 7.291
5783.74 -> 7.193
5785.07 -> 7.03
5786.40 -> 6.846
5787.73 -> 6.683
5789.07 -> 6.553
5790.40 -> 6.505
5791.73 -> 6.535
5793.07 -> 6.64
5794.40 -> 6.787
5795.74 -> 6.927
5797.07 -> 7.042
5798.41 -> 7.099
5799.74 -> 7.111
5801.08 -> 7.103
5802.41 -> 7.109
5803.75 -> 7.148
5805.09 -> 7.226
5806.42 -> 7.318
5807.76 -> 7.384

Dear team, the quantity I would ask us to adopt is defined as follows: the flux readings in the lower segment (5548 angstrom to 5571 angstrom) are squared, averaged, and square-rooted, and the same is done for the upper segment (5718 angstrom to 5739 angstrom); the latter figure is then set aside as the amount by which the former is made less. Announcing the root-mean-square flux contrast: -1.1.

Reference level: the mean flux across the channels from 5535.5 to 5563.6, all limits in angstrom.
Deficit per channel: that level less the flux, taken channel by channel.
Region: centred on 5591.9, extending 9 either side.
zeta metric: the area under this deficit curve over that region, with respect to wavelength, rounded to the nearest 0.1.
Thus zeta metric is -0.8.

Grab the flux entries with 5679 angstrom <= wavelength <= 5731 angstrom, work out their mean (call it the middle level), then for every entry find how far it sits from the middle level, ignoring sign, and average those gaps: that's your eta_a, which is 0.32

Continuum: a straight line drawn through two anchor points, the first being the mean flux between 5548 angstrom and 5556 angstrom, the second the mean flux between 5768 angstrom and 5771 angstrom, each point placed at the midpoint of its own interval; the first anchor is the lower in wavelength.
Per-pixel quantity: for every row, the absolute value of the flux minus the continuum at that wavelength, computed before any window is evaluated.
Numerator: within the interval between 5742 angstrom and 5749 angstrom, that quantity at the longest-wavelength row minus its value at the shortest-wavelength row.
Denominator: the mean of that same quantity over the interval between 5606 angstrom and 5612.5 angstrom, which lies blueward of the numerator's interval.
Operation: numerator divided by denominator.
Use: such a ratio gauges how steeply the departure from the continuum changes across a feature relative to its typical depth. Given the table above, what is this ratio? 2.3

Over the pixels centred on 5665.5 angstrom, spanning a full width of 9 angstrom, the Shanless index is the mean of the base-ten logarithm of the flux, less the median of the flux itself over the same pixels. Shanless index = -4.6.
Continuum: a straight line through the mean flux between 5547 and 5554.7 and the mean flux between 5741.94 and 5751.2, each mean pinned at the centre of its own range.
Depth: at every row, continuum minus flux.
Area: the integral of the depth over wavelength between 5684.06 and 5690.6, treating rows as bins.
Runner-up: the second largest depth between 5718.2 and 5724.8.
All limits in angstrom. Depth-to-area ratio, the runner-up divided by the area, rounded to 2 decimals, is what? 0.10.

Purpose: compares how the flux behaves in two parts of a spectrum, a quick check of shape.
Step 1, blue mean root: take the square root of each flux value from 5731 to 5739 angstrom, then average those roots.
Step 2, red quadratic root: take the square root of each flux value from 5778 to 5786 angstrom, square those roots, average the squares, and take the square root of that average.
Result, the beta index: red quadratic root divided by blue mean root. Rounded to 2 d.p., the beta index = 1.07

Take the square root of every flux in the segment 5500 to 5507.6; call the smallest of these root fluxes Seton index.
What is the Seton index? 2.08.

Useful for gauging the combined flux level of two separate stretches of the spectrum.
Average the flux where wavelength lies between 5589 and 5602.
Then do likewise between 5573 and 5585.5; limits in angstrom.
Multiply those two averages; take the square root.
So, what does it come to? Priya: 5.37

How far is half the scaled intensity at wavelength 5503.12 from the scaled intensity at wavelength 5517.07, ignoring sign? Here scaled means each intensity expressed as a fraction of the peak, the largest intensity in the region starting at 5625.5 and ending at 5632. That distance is 0.496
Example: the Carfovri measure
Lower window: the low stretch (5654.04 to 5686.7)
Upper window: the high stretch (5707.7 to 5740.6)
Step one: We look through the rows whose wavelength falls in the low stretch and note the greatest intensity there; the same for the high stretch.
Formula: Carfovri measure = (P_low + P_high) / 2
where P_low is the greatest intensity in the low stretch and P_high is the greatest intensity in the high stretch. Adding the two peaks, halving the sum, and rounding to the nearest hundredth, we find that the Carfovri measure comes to 5.96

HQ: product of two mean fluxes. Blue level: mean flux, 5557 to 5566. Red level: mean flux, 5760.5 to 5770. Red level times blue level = 34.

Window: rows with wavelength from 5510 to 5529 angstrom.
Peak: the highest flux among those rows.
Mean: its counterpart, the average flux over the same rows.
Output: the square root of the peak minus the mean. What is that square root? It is 0.56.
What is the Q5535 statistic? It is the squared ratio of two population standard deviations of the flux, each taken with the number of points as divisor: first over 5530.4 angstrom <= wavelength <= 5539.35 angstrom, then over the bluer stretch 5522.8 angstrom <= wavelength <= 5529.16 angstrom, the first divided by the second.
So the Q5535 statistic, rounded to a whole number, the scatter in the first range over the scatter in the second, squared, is 19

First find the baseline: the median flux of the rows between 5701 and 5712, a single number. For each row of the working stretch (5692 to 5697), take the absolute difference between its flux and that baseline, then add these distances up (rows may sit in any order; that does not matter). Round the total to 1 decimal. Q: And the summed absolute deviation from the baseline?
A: 1.1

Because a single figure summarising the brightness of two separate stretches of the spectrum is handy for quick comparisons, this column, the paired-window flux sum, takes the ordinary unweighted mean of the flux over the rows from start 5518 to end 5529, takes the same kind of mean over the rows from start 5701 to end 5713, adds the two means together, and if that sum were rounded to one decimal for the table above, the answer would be 11.4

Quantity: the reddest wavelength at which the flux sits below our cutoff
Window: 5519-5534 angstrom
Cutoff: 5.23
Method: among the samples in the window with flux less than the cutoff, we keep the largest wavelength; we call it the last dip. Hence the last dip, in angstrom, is 5533.61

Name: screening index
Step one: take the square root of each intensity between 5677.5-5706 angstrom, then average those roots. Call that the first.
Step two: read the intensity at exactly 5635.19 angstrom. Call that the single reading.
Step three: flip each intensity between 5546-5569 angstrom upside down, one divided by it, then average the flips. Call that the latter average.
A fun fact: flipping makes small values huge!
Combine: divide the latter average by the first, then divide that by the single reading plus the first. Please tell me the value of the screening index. 0.0103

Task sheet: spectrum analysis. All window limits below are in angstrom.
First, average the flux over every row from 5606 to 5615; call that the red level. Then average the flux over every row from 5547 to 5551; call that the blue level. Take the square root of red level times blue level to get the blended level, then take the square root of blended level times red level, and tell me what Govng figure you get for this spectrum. 5.23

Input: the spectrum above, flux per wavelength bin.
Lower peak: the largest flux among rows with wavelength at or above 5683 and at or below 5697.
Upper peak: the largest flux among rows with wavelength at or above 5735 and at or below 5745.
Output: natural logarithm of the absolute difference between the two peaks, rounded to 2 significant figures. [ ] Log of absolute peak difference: -0.54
